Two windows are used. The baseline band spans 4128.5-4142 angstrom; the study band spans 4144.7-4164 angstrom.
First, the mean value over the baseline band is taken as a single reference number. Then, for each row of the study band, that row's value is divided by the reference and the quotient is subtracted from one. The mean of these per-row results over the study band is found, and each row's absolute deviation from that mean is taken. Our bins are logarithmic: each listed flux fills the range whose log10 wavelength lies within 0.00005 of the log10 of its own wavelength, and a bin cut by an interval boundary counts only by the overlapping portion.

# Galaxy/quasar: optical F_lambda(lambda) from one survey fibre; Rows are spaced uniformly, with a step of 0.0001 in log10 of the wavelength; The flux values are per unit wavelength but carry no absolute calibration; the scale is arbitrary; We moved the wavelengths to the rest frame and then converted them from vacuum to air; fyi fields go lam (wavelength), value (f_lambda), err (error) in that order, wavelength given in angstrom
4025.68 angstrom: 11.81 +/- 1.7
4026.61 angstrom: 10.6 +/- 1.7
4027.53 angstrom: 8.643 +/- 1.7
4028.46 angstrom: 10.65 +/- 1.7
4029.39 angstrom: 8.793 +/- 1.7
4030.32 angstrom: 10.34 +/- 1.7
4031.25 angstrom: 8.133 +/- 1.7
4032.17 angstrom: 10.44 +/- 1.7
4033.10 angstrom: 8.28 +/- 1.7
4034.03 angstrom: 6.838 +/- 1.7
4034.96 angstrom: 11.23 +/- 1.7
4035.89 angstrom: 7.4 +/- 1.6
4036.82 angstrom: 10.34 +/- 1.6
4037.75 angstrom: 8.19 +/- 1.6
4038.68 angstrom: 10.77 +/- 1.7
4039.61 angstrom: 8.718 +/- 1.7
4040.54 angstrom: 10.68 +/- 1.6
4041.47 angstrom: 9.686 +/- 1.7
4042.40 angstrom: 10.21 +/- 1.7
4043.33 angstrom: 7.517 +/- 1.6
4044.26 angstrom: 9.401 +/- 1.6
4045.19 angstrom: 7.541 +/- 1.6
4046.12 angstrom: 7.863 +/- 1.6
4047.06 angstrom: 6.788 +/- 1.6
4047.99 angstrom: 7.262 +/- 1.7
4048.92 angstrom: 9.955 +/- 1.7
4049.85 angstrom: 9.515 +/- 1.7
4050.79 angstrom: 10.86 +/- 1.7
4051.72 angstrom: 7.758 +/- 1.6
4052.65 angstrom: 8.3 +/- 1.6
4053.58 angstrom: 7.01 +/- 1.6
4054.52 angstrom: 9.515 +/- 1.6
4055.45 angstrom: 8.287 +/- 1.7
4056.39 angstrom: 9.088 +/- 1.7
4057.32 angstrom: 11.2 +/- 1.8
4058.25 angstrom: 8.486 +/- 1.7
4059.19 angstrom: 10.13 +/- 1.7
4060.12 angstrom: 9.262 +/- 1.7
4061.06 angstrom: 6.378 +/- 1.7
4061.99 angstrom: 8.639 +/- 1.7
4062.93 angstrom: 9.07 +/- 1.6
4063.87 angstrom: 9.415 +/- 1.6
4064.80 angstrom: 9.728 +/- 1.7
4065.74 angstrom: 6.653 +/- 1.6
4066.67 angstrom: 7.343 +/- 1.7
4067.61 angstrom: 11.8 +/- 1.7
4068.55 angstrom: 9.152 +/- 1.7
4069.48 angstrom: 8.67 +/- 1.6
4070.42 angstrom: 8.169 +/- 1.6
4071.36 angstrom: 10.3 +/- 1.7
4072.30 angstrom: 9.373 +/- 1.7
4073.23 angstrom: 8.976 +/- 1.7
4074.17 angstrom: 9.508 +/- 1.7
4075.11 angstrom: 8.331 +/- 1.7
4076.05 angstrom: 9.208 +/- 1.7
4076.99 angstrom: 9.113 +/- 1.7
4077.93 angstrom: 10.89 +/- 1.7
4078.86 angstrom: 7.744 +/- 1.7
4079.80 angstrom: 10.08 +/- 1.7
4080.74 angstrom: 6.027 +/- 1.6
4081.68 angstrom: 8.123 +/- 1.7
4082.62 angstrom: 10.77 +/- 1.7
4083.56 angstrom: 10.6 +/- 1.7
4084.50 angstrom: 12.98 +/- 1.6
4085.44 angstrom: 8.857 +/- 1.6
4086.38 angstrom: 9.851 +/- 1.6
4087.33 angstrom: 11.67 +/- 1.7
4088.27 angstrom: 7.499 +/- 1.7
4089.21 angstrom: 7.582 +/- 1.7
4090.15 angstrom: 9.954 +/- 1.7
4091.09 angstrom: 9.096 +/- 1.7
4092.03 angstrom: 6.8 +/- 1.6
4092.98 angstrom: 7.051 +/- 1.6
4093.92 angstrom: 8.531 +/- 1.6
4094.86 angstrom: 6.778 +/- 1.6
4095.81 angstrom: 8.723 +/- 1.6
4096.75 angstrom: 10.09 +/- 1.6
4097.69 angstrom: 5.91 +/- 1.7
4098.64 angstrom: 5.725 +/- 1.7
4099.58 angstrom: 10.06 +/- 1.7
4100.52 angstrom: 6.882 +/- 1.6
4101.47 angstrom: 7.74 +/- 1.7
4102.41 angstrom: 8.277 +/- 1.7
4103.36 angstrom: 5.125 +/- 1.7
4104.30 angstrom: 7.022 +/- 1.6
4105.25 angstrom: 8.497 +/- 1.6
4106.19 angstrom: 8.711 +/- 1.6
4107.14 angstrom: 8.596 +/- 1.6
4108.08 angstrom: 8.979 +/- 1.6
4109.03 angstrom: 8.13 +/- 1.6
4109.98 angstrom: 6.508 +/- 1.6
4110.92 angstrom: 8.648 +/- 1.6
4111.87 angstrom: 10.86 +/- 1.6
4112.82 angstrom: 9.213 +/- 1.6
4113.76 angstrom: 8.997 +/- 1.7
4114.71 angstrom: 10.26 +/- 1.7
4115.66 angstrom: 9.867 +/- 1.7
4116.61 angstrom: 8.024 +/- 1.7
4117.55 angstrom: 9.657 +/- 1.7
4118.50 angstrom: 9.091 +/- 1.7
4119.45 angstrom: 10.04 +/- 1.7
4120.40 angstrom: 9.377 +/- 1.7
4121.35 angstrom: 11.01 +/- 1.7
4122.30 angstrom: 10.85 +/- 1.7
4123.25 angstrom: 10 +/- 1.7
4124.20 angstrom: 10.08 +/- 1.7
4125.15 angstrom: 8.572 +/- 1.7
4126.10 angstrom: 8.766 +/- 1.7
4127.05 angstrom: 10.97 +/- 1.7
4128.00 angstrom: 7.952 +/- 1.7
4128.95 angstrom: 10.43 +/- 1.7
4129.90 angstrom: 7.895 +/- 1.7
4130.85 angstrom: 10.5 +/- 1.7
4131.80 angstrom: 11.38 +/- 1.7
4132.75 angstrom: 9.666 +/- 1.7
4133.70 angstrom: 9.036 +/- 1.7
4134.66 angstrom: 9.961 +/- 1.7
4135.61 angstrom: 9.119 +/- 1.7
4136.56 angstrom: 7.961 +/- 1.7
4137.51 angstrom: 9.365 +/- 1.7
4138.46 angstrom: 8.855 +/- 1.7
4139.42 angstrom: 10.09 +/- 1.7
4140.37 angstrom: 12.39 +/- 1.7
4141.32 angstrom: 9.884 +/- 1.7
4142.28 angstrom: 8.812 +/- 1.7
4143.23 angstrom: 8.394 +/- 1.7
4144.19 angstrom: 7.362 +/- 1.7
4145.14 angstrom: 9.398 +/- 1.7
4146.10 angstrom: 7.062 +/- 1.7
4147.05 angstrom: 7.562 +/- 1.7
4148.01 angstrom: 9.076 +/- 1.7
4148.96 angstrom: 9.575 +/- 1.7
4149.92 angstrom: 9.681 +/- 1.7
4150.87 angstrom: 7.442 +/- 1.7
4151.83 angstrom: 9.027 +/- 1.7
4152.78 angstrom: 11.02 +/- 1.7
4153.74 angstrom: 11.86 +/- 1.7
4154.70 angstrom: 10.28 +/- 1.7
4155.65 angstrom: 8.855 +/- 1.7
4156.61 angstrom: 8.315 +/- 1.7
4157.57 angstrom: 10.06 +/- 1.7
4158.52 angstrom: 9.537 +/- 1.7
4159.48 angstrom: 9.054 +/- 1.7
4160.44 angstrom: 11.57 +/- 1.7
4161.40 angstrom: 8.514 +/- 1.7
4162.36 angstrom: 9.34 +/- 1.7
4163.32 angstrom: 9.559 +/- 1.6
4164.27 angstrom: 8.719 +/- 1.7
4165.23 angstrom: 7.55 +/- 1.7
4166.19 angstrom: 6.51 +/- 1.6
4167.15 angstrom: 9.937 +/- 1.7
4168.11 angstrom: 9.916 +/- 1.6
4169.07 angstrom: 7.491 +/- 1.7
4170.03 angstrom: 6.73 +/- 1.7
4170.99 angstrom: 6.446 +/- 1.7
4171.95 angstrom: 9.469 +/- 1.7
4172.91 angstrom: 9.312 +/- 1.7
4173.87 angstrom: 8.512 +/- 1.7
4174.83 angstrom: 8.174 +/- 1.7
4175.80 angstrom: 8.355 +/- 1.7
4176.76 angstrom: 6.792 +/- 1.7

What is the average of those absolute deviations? 0.094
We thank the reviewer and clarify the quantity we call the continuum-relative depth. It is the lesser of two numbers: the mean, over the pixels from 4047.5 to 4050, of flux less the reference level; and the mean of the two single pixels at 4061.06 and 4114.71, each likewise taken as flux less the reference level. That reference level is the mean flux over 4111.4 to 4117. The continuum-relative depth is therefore -1.2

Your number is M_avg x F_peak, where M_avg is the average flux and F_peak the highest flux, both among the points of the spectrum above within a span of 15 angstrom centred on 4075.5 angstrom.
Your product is 98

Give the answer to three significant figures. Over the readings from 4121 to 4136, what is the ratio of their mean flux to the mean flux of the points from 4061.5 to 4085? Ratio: 1.06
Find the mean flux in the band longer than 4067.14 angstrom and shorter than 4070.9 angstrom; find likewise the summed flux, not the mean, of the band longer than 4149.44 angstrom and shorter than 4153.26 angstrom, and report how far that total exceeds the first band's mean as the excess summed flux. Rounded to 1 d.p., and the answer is 27.7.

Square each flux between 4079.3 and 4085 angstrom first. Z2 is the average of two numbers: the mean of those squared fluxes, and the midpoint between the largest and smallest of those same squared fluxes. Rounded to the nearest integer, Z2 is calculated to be 101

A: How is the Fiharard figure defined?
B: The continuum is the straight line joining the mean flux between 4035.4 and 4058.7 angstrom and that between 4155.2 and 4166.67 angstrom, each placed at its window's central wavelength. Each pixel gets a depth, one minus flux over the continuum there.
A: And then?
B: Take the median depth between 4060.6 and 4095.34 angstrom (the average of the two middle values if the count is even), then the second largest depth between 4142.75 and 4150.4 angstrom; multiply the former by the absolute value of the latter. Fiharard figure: -0.0033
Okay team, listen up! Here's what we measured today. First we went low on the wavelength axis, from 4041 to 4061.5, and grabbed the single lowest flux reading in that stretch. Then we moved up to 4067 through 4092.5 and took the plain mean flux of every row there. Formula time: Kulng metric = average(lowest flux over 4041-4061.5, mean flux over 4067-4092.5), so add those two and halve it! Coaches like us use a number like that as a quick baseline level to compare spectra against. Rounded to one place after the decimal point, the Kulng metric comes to 7.8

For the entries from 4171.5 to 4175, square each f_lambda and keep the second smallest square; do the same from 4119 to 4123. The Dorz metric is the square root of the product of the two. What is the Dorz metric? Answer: 85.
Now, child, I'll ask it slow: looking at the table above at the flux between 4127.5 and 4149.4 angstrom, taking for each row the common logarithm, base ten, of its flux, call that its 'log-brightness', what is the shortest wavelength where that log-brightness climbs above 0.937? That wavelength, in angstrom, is 4128.95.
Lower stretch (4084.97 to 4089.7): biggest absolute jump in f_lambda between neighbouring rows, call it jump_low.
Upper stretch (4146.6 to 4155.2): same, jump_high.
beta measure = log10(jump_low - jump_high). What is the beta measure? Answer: 0.29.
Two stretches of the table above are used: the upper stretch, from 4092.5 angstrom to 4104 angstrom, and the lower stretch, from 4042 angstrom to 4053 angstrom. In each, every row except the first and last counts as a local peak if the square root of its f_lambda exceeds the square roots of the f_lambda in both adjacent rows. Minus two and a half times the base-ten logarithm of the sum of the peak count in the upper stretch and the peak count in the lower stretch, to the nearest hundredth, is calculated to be -2.26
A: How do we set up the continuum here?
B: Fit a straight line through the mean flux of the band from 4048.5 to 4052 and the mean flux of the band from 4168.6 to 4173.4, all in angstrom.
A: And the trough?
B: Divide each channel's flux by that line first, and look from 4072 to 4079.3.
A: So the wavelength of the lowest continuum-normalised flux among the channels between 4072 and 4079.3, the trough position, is 4078.86 angstrom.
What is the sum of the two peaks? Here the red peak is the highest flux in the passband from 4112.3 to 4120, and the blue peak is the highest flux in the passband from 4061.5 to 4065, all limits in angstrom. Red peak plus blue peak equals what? 20.0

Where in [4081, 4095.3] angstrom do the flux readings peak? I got 4084.50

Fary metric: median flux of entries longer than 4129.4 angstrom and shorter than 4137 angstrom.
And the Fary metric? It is 9.39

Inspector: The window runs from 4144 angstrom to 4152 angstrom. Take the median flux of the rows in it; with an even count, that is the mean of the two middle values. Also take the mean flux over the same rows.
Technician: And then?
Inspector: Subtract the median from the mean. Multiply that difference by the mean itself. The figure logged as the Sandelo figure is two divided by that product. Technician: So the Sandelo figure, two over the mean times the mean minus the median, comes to -0.4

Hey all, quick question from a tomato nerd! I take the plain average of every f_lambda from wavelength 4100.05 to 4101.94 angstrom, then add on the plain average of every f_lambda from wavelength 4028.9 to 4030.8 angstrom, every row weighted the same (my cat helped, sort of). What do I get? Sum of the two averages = 17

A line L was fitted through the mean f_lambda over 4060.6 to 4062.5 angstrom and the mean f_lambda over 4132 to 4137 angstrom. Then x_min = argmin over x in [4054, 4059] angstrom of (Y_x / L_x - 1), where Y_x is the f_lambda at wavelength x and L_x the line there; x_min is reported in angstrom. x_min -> 4055.45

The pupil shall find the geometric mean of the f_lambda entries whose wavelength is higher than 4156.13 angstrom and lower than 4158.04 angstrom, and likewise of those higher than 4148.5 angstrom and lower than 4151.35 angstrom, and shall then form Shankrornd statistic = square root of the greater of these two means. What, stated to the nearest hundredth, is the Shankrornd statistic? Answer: 3.02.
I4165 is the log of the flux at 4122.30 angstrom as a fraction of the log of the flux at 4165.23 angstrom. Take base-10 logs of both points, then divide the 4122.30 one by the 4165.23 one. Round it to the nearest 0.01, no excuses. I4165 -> 1.18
